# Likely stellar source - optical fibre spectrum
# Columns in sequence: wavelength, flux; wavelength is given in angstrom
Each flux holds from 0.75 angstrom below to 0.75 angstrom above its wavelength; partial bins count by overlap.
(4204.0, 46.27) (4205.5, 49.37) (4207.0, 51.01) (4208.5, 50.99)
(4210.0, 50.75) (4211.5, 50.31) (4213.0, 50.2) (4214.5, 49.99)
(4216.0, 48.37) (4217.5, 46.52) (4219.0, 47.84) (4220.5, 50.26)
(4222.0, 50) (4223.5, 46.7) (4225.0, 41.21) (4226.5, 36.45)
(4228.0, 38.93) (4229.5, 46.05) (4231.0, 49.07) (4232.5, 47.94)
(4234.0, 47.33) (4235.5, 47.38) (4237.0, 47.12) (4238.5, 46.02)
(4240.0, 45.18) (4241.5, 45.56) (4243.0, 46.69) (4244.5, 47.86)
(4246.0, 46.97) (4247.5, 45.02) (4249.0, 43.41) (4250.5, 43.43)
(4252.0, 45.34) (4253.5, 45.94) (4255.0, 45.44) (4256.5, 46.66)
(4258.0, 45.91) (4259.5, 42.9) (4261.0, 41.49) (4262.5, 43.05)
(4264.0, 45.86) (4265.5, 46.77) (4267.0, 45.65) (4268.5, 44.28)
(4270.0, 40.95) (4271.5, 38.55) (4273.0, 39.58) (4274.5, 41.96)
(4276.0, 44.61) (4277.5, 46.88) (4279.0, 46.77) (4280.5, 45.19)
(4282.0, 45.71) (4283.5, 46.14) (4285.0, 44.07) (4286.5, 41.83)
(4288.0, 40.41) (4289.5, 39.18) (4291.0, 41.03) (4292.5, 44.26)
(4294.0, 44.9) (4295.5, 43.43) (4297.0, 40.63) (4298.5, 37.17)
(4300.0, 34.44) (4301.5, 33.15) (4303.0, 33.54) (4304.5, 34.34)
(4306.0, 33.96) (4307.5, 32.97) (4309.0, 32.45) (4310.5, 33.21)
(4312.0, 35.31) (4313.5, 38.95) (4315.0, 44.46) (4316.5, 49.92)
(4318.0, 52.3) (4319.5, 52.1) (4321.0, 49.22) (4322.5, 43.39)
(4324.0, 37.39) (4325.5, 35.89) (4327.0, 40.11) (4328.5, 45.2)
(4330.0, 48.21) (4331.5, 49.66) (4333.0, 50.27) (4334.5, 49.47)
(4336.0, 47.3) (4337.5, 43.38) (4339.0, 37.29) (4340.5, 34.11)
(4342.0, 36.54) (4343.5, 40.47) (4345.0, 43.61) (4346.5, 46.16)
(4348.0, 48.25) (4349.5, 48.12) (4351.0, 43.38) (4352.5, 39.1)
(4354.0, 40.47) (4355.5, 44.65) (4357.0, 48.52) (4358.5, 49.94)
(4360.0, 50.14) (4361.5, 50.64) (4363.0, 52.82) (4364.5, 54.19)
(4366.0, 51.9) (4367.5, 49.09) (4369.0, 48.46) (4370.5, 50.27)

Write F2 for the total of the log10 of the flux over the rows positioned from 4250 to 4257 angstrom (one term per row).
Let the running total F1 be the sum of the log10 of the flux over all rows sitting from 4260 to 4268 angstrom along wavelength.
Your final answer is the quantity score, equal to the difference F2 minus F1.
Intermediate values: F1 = 8.24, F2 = 8.28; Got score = 0.04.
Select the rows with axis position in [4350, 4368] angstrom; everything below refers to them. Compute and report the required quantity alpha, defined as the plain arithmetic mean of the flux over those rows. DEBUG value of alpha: 48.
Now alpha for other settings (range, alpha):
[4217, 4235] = 46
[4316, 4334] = 46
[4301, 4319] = 38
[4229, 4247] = 47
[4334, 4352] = 43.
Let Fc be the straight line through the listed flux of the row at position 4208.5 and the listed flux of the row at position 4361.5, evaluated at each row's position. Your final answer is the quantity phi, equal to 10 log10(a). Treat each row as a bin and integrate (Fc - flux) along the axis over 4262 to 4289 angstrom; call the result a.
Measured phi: 22.8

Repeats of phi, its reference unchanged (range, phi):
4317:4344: 22.5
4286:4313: 25.5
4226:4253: 21.7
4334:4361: 22.6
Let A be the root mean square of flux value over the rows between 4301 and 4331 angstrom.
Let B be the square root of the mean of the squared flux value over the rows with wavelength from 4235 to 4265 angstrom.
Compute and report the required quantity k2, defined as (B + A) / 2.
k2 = 43.1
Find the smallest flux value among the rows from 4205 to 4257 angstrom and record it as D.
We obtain 36.45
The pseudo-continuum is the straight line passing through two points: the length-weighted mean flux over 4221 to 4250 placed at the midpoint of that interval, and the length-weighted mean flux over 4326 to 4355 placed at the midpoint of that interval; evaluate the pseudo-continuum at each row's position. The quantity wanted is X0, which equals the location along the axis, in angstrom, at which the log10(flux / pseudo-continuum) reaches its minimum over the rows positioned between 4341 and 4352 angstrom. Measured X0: 4342.0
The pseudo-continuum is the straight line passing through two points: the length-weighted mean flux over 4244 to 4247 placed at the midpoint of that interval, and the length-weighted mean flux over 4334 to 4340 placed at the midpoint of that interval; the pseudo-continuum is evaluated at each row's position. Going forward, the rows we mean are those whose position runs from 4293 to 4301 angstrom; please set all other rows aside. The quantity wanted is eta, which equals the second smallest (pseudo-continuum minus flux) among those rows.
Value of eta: 1.9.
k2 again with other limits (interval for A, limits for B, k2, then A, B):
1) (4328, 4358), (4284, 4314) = 41.3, 44.5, 38.2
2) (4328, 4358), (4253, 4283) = 44.4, 44.5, 44.3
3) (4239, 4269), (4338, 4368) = 45.5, 45.2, 45.8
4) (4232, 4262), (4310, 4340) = 45.1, 45.7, 44.6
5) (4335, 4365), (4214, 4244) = 45.8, 45.3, 46.4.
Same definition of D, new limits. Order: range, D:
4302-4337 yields 32.45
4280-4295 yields 39.18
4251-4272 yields 38.55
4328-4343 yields 34.11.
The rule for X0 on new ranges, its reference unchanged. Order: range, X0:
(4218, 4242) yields 4226.5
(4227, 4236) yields 4228.0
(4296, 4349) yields 4309.0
